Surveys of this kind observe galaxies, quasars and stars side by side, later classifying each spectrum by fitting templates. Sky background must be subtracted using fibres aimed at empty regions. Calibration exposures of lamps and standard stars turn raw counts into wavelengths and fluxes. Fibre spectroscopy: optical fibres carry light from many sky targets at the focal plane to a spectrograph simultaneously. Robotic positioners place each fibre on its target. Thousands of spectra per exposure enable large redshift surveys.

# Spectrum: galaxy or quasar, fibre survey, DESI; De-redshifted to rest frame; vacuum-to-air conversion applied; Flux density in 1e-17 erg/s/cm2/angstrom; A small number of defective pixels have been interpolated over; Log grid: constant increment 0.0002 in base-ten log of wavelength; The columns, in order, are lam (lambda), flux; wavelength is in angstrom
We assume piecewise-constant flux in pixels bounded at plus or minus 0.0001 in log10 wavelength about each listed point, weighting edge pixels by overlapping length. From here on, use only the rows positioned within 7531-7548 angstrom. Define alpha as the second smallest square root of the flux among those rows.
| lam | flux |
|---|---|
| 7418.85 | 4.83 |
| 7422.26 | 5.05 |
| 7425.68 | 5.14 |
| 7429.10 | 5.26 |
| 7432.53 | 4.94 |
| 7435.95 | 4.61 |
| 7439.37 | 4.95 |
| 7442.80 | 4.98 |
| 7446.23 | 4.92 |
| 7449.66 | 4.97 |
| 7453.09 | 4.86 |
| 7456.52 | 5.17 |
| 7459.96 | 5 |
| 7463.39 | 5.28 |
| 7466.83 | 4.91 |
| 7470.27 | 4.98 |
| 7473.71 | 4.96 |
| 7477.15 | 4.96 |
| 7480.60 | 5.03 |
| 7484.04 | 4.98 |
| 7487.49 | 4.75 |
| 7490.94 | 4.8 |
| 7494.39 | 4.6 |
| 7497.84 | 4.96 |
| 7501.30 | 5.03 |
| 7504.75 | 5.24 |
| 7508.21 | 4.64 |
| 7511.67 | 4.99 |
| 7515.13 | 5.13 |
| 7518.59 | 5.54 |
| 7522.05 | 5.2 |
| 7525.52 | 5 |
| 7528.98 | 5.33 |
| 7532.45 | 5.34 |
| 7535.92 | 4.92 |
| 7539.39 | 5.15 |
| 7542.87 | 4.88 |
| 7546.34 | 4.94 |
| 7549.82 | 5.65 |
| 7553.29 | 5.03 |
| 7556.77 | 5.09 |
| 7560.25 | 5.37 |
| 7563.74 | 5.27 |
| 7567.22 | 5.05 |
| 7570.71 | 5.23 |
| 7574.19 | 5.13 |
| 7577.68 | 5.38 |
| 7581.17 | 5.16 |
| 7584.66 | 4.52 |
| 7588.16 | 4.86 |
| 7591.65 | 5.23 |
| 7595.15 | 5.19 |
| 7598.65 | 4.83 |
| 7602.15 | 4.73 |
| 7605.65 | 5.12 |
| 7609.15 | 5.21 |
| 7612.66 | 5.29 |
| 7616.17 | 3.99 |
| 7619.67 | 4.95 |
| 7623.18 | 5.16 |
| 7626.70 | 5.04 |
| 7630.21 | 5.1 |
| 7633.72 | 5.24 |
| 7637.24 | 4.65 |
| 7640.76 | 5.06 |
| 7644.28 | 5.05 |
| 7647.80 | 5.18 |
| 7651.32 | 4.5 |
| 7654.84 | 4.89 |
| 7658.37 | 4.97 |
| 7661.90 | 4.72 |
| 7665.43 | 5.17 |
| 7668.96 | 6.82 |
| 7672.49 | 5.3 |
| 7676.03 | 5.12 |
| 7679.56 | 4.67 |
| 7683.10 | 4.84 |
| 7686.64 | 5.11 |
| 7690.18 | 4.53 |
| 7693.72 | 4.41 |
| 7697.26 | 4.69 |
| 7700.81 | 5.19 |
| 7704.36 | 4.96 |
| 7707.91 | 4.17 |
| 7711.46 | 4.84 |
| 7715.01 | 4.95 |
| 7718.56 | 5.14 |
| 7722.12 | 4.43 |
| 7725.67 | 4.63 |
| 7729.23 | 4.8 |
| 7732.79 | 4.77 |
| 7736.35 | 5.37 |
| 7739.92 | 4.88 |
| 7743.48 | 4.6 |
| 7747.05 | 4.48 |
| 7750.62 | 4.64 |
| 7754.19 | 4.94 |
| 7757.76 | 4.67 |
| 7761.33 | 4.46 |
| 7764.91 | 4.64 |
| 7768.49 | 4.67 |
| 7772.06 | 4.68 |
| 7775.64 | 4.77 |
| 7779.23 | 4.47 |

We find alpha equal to 2.22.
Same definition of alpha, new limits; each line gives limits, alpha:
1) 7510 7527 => 2.24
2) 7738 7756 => 2.14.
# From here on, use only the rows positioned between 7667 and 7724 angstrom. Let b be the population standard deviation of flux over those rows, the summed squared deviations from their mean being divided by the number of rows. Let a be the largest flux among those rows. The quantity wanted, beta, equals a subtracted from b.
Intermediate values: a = 6.82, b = 0.57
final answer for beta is -6.25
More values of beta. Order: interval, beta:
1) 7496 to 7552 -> -5.40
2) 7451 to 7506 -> -5.11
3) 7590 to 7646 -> -4.98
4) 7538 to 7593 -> -5.40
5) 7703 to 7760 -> -5.09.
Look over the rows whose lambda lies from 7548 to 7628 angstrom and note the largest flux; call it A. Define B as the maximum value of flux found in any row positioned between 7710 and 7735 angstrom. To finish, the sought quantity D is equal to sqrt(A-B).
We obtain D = 0.71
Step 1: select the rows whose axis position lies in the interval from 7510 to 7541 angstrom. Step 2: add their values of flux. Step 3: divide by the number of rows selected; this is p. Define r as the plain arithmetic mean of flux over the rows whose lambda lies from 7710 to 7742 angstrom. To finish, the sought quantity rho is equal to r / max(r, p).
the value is 0.94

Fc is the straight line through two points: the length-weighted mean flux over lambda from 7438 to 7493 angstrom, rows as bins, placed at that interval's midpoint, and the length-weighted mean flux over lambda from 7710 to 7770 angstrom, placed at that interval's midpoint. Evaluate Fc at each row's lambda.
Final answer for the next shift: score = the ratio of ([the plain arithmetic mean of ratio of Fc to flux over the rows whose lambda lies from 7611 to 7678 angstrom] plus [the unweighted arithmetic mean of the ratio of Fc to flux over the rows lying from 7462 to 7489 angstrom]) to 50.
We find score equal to 0.0392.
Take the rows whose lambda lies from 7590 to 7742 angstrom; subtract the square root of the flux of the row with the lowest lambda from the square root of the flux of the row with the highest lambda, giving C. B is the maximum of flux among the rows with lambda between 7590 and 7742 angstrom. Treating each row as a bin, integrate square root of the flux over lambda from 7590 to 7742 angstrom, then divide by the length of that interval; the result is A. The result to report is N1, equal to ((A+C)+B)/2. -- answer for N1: 4.48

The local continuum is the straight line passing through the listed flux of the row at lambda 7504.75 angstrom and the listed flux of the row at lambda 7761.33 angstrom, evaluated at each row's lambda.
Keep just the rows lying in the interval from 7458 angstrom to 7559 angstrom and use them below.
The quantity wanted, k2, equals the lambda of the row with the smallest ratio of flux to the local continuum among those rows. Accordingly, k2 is 7494.39 angstrom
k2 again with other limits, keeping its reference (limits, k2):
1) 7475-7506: 7494.39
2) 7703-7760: 7707.91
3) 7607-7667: 7616.17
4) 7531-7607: 7584.66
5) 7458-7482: 7466.83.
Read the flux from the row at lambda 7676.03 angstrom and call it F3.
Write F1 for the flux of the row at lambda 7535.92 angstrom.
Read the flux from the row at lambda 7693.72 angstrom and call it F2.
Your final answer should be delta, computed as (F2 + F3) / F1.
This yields 1.94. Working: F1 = 4.92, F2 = 4.41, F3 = 5.12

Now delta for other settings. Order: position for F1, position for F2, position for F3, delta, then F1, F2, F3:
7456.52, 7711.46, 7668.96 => 2.26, 5.17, 4.84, 6.82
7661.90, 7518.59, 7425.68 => 2.26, 4.72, 5.54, 5.14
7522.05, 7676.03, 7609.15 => 1.99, 5.2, 5.12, 5.21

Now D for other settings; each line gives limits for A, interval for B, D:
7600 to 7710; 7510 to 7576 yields 1.08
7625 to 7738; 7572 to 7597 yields 1.20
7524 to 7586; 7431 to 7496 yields 0.61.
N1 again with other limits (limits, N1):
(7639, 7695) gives 4.45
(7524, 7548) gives 3.79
